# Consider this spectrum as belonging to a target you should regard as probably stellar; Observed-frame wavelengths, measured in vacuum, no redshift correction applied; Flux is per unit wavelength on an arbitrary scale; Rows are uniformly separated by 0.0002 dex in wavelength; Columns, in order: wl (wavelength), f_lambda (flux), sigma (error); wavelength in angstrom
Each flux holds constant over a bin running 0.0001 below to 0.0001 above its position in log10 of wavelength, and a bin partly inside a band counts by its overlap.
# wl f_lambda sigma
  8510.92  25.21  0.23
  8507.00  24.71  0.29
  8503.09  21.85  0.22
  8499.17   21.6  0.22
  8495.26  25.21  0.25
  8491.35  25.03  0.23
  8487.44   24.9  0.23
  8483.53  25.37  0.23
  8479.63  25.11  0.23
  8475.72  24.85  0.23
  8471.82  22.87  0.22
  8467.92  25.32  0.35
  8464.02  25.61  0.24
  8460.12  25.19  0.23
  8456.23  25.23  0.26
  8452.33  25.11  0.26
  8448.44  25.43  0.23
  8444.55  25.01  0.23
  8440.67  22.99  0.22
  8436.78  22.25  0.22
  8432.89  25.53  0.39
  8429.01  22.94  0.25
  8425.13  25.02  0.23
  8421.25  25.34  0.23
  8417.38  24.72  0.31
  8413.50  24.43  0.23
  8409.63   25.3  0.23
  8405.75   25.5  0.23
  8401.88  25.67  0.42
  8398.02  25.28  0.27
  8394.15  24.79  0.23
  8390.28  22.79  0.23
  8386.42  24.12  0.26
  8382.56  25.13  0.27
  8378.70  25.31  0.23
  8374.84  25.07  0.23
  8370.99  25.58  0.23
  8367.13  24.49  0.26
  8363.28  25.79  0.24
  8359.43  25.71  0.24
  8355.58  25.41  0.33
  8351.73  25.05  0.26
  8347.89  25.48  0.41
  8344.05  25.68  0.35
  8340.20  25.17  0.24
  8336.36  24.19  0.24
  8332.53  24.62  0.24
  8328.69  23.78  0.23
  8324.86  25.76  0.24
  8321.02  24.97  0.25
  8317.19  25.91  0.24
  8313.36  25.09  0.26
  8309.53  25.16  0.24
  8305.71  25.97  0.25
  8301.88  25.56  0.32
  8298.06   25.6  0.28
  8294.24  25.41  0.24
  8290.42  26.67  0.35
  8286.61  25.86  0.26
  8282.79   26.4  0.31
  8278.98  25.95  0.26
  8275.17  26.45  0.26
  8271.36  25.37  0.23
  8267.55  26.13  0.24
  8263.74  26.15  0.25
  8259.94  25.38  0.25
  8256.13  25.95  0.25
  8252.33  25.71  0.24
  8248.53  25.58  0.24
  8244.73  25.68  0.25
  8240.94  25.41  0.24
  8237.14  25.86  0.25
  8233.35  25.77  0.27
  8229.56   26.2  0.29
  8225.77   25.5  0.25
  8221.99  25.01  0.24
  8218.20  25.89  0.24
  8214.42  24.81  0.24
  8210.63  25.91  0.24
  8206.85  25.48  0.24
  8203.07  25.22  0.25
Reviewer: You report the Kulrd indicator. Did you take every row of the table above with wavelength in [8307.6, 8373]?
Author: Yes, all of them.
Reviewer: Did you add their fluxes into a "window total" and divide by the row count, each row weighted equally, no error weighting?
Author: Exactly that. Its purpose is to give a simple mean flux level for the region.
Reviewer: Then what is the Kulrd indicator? 25.2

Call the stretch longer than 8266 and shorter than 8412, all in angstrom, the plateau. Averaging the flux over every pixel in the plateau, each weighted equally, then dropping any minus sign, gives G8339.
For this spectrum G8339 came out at 25.3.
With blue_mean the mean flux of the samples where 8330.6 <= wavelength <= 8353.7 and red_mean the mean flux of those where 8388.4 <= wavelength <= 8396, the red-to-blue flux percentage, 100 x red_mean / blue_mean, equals 95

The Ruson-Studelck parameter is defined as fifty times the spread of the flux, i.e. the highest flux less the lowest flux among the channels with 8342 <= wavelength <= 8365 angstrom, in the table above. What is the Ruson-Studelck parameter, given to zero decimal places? 37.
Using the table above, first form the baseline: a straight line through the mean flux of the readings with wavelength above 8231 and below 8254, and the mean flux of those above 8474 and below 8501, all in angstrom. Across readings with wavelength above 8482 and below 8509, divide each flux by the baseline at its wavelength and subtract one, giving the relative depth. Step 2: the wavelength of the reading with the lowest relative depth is 8499.17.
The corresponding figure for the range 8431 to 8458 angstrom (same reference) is 8436.78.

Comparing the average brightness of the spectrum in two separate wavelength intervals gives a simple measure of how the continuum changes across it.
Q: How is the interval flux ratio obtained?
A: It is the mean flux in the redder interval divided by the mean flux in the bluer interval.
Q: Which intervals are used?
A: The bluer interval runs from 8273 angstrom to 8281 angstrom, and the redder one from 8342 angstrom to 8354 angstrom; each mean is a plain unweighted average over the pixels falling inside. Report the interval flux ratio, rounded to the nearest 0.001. 0.970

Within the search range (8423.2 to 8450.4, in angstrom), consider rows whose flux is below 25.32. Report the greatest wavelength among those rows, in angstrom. 8444.55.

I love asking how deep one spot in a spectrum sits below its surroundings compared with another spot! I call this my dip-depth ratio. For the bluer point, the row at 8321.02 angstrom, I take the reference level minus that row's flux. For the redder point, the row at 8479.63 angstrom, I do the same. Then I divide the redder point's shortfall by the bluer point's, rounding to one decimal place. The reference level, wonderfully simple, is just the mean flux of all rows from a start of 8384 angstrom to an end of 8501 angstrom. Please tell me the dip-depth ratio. 1.4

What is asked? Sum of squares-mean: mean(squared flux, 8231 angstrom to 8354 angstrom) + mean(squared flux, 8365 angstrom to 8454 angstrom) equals 1264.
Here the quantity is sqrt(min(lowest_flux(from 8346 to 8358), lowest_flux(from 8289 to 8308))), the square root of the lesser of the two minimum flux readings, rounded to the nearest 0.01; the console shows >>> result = 5.00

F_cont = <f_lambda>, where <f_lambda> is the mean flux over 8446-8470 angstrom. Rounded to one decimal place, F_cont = 25.3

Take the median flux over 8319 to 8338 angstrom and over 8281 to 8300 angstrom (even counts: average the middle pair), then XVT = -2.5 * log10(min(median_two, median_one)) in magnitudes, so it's -3.48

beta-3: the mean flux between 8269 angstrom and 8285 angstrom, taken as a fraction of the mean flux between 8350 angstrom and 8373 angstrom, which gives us 1.028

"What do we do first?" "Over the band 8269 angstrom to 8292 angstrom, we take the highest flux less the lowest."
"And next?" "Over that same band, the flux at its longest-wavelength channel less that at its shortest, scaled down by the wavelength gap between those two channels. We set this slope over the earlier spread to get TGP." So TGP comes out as 0.052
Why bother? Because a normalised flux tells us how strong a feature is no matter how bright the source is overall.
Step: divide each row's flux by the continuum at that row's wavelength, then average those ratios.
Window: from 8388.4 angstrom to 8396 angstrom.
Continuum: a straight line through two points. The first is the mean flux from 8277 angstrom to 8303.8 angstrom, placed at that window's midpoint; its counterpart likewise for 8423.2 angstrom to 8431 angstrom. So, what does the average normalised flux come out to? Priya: 0.97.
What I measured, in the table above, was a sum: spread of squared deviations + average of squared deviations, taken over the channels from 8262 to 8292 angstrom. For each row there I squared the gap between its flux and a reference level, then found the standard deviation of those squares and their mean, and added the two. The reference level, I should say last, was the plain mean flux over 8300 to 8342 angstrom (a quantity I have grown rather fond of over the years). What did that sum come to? 1.9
